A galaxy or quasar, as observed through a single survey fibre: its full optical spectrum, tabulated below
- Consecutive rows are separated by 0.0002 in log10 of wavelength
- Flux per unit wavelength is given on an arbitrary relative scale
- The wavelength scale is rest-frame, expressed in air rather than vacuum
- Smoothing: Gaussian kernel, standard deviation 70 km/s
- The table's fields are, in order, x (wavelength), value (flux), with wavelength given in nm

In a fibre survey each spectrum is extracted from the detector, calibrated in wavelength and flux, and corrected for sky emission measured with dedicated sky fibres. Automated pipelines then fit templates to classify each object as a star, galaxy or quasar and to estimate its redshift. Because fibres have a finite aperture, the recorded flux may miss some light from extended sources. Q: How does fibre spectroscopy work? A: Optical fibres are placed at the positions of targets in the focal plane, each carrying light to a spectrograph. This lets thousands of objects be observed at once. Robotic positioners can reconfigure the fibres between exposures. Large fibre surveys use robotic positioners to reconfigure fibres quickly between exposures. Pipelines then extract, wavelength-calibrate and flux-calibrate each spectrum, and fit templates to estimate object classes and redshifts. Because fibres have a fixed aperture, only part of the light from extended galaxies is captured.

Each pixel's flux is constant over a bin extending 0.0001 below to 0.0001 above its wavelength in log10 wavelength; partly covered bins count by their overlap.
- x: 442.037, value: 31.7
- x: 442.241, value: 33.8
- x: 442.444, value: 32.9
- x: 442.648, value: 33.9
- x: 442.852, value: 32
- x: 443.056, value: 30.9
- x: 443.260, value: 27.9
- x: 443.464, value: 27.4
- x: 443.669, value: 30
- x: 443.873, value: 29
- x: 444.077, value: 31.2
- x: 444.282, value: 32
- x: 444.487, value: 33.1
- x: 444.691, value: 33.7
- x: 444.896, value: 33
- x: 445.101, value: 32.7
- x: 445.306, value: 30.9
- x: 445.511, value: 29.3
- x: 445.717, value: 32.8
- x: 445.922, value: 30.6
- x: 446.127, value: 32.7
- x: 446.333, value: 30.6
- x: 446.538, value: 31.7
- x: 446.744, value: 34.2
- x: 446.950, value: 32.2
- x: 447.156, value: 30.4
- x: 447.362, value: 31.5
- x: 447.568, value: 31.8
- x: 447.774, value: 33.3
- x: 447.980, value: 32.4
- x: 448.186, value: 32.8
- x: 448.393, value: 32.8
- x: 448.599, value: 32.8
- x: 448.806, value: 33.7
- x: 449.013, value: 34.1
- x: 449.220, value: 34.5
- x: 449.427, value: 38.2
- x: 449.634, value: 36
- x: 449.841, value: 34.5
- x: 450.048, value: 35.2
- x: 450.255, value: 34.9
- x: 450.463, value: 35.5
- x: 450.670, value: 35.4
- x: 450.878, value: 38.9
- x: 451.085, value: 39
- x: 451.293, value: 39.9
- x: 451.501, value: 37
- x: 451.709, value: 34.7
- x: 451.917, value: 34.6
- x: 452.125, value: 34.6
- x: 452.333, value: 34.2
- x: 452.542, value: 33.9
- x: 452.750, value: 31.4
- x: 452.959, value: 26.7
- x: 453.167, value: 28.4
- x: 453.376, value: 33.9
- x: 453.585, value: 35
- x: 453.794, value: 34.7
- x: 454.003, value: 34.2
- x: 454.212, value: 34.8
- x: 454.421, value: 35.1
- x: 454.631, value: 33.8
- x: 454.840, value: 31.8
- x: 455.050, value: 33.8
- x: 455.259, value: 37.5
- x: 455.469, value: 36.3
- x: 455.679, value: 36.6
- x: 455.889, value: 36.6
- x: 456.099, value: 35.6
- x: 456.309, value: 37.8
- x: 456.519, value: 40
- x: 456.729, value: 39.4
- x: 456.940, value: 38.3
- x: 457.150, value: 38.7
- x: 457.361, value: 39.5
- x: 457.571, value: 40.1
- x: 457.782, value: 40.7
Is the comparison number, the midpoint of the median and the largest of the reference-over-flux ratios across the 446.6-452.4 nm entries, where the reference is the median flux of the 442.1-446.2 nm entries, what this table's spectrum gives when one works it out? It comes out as 0.99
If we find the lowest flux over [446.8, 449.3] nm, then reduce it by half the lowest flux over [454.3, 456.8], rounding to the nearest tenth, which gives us 14.5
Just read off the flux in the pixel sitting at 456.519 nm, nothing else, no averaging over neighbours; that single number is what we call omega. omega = 40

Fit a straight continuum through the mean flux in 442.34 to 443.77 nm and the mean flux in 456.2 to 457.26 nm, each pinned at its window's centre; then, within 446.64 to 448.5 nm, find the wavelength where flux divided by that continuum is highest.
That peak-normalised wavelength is 446.744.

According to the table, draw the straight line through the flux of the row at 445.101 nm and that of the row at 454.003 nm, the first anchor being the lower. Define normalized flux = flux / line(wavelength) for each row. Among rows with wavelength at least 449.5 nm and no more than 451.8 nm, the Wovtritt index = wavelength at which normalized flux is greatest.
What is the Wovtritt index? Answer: 451.293 nm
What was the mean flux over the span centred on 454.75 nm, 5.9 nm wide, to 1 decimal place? 35.3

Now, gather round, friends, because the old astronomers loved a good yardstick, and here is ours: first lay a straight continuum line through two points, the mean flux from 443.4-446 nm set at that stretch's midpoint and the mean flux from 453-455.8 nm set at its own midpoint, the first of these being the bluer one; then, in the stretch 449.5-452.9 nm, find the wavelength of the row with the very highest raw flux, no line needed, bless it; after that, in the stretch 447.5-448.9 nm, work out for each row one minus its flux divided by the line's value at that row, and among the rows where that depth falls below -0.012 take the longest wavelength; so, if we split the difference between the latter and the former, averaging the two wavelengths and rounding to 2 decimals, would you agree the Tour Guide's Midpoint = 450.05 nm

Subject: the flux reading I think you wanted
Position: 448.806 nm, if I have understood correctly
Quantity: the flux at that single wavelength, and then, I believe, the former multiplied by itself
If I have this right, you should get 1136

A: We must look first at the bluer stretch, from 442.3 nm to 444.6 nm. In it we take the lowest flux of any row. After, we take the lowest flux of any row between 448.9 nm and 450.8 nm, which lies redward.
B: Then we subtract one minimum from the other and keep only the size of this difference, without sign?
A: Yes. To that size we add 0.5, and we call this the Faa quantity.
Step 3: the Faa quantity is 7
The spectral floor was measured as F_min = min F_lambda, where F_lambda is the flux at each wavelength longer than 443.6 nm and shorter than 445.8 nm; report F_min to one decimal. 29.0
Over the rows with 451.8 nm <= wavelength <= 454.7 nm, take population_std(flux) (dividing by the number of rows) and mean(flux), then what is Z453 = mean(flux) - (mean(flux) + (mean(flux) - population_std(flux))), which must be -31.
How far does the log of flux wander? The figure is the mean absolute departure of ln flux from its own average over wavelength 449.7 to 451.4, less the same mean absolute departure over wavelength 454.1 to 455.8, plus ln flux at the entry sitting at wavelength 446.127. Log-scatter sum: 3.50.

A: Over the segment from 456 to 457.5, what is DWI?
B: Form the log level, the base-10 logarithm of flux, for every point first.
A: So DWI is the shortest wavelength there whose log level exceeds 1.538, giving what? 456.099 nm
